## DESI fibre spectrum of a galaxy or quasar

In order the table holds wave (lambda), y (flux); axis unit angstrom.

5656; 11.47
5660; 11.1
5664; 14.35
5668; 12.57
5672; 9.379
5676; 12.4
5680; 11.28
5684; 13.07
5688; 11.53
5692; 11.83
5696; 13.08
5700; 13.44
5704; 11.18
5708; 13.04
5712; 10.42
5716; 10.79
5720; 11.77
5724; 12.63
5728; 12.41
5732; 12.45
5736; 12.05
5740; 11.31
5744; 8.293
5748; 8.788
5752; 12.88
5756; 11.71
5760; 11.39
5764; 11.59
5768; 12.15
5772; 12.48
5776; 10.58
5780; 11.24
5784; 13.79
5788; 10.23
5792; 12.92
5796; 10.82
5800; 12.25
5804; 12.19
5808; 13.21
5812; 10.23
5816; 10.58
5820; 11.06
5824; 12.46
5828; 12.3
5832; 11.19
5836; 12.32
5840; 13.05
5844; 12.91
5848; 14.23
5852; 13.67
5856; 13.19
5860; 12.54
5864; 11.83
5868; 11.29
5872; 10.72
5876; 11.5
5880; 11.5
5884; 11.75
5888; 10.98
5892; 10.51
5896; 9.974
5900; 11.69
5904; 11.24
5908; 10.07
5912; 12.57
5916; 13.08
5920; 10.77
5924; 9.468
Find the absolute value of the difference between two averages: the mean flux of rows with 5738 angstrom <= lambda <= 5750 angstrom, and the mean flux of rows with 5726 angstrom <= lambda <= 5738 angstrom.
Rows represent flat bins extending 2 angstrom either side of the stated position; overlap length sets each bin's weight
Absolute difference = 2.84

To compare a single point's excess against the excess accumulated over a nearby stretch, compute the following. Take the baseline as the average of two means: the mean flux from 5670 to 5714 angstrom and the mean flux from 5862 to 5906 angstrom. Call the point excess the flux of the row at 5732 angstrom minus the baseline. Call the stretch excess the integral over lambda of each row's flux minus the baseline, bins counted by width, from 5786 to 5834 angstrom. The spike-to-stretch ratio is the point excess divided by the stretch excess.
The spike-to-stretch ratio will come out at 0.21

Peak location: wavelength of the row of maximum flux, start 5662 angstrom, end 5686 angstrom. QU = 5664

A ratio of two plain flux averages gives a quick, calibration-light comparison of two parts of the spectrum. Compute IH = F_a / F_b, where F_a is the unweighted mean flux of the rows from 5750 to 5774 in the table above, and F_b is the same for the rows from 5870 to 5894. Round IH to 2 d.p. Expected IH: 1.08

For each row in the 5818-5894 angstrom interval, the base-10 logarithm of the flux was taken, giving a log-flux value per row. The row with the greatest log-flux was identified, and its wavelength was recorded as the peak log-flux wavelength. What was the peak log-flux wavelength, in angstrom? 5848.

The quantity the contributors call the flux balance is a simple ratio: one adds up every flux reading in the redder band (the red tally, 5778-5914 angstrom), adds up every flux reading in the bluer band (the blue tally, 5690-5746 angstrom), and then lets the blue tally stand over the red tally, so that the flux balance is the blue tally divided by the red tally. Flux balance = 0.41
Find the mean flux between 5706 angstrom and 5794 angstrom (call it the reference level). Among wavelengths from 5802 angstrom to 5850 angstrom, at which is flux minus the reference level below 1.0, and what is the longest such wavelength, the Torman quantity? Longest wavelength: 5836 angstrom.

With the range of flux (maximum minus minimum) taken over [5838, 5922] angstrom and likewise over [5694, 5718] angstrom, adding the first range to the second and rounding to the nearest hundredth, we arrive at 7.28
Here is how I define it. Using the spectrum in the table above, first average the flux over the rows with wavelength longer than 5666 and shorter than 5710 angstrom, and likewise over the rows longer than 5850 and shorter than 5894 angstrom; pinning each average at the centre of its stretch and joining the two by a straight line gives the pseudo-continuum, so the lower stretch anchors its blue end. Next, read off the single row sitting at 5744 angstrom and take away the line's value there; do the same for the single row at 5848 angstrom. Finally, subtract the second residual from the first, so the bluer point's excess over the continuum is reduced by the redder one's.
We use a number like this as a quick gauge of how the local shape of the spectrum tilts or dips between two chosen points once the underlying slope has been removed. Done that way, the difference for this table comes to -6.1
